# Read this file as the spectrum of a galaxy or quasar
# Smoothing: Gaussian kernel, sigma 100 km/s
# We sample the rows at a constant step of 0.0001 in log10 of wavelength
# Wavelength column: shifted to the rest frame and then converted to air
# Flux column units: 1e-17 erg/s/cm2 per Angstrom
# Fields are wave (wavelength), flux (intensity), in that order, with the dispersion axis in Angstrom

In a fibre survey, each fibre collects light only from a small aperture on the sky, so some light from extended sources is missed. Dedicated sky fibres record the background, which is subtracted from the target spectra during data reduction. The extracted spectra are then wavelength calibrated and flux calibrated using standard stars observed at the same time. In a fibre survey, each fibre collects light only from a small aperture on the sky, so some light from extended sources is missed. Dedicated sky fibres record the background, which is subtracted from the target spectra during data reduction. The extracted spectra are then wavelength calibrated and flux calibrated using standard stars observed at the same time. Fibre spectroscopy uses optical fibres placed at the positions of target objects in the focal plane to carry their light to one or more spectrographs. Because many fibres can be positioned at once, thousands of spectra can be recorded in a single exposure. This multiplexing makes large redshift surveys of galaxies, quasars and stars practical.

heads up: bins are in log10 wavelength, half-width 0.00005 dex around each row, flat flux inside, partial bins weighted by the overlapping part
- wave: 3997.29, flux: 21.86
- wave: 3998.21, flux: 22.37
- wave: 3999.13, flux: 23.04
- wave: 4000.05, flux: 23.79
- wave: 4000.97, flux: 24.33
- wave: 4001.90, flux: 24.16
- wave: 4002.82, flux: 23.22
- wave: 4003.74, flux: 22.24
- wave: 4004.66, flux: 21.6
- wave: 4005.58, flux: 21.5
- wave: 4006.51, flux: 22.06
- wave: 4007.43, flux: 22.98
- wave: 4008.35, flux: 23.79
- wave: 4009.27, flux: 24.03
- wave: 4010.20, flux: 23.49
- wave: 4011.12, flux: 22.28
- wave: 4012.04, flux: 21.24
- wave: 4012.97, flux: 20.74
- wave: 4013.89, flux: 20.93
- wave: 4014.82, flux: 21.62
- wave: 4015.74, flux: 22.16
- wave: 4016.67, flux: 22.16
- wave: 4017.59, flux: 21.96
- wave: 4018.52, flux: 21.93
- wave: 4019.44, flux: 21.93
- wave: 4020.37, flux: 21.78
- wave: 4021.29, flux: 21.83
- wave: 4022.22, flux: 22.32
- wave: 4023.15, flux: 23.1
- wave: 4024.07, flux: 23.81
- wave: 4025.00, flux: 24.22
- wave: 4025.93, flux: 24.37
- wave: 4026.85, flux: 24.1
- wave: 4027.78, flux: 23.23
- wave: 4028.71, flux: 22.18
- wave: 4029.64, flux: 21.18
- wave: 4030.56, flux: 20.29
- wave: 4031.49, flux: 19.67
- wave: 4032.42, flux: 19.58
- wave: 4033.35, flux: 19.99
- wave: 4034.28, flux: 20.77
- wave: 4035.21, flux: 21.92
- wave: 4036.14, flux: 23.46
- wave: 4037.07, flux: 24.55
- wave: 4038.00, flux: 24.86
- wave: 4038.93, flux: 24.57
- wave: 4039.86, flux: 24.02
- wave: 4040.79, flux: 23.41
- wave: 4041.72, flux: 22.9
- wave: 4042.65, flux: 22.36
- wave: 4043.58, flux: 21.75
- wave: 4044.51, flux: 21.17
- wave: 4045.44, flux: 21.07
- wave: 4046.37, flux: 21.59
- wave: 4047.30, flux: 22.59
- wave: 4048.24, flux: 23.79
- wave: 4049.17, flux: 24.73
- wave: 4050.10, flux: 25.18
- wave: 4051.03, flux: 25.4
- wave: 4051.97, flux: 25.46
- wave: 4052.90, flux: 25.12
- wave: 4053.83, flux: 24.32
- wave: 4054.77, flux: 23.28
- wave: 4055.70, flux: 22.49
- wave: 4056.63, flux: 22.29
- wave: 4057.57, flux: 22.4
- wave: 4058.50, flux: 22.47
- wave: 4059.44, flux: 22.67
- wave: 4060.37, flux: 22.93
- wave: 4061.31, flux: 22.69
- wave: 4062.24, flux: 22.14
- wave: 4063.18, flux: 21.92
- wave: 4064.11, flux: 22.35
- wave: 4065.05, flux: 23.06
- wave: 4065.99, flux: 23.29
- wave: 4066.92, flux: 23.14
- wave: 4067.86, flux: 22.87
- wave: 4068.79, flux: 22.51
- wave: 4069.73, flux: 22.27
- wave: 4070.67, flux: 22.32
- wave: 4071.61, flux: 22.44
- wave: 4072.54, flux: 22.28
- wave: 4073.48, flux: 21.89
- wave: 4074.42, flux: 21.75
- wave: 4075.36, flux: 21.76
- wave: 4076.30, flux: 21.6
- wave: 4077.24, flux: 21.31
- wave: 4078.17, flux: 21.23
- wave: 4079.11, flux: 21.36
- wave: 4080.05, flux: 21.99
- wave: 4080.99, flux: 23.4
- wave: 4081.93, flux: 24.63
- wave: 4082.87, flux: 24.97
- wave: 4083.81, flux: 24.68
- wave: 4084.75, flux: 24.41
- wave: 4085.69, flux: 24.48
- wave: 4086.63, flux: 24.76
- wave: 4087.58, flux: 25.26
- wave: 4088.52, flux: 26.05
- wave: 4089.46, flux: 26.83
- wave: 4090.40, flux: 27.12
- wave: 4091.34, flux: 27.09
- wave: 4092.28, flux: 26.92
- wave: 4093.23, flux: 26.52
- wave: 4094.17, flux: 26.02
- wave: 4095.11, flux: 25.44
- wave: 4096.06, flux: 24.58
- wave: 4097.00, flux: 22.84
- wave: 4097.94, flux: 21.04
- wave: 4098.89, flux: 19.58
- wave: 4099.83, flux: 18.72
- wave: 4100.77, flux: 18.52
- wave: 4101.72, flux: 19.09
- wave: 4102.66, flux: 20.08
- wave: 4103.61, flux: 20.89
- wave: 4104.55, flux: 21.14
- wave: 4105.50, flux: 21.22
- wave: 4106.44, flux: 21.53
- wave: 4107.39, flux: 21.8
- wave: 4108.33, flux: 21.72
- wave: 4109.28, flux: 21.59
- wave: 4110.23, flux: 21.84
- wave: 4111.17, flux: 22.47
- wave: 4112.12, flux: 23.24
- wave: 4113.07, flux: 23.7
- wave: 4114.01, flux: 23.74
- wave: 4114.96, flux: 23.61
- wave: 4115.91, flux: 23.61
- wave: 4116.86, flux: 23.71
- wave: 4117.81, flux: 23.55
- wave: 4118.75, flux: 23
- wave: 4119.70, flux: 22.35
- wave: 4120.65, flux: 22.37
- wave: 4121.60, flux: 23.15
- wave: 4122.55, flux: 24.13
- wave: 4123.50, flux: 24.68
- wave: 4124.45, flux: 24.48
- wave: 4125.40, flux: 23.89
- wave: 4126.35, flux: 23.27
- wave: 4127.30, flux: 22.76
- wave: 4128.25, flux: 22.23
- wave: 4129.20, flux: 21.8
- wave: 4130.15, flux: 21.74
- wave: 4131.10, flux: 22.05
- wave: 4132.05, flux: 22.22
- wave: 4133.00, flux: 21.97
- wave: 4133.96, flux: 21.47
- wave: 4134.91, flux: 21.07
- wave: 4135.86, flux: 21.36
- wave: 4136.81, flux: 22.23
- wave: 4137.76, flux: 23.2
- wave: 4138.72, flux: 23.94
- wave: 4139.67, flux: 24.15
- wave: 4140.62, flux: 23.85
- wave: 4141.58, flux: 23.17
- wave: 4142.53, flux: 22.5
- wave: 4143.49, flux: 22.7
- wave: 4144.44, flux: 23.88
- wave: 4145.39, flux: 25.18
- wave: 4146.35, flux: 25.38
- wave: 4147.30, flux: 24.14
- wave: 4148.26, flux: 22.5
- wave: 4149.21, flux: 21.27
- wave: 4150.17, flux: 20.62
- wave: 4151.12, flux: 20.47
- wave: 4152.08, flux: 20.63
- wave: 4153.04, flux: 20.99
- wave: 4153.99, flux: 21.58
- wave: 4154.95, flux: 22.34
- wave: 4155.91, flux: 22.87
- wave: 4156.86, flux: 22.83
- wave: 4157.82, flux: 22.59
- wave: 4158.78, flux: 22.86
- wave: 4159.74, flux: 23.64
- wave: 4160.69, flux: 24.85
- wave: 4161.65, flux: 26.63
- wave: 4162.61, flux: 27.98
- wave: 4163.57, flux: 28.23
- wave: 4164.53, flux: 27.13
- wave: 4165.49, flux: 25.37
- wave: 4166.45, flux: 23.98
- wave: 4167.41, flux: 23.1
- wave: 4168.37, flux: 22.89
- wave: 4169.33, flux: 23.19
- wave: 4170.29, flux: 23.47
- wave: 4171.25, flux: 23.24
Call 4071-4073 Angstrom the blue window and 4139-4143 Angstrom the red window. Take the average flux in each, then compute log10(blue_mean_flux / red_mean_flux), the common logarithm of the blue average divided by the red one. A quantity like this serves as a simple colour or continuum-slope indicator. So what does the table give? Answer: -0.020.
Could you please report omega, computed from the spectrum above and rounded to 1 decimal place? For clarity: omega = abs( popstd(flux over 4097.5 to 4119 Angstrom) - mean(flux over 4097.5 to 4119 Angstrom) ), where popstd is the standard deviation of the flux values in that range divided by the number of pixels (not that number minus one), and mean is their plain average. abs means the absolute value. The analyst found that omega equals 20.1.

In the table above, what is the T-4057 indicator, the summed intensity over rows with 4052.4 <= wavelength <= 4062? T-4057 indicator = 231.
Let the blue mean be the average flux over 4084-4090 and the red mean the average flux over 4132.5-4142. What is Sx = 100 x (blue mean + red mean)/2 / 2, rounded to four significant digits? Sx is 1198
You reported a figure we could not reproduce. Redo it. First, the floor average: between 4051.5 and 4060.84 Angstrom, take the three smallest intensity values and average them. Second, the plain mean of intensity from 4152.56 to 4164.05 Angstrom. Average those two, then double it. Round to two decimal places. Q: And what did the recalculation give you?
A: 46.34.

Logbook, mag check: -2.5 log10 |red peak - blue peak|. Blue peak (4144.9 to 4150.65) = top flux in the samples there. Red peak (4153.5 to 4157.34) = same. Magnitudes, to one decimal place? -1.0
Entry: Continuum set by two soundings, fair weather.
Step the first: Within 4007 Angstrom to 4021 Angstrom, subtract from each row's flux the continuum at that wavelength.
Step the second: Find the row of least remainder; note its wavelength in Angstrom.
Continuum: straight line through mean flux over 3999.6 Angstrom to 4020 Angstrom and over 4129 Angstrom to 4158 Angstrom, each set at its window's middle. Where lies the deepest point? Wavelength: 4012.97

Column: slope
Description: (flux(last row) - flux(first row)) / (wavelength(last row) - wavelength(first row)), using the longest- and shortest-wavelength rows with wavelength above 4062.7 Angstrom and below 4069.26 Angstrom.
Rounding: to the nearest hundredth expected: 0.11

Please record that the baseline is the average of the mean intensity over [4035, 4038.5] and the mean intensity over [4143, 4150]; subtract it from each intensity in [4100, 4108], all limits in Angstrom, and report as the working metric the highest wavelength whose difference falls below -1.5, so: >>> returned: 4107.39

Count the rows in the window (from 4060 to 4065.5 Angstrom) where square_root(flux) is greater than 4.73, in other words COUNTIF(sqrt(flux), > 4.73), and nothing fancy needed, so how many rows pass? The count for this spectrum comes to 3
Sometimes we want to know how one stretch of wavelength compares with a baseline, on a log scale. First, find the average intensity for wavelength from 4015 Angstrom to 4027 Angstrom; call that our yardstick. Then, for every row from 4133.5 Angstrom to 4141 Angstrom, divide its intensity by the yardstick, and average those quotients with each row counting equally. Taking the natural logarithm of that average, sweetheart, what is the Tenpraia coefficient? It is 0.00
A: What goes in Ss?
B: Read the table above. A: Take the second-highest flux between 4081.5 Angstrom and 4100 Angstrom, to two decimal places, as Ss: 27.09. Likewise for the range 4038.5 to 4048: 24.02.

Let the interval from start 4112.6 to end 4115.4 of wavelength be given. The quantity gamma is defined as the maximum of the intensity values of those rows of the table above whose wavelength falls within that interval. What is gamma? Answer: 23.74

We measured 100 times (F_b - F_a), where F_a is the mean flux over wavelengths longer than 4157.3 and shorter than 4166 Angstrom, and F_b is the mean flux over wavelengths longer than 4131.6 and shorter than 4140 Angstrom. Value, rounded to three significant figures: -307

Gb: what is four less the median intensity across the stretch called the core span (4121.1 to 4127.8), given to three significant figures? -19.9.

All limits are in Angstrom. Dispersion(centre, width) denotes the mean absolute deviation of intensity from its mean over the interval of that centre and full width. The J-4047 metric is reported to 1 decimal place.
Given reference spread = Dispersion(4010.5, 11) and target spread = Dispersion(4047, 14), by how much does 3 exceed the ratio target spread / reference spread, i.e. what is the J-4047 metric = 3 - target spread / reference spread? 1.5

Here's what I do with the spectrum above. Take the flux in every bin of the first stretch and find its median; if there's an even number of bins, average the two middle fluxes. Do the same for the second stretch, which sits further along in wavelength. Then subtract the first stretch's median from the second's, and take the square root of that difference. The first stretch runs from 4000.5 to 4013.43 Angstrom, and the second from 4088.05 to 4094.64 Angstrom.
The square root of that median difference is 2.05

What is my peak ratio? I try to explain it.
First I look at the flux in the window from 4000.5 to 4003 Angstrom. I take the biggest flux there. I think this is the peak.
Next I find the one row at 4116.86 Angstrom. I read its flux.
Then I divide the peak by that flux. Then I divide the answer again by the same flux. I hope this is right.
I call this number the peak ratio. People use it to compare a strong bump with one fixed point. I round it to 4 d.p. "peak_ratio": 0.0433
